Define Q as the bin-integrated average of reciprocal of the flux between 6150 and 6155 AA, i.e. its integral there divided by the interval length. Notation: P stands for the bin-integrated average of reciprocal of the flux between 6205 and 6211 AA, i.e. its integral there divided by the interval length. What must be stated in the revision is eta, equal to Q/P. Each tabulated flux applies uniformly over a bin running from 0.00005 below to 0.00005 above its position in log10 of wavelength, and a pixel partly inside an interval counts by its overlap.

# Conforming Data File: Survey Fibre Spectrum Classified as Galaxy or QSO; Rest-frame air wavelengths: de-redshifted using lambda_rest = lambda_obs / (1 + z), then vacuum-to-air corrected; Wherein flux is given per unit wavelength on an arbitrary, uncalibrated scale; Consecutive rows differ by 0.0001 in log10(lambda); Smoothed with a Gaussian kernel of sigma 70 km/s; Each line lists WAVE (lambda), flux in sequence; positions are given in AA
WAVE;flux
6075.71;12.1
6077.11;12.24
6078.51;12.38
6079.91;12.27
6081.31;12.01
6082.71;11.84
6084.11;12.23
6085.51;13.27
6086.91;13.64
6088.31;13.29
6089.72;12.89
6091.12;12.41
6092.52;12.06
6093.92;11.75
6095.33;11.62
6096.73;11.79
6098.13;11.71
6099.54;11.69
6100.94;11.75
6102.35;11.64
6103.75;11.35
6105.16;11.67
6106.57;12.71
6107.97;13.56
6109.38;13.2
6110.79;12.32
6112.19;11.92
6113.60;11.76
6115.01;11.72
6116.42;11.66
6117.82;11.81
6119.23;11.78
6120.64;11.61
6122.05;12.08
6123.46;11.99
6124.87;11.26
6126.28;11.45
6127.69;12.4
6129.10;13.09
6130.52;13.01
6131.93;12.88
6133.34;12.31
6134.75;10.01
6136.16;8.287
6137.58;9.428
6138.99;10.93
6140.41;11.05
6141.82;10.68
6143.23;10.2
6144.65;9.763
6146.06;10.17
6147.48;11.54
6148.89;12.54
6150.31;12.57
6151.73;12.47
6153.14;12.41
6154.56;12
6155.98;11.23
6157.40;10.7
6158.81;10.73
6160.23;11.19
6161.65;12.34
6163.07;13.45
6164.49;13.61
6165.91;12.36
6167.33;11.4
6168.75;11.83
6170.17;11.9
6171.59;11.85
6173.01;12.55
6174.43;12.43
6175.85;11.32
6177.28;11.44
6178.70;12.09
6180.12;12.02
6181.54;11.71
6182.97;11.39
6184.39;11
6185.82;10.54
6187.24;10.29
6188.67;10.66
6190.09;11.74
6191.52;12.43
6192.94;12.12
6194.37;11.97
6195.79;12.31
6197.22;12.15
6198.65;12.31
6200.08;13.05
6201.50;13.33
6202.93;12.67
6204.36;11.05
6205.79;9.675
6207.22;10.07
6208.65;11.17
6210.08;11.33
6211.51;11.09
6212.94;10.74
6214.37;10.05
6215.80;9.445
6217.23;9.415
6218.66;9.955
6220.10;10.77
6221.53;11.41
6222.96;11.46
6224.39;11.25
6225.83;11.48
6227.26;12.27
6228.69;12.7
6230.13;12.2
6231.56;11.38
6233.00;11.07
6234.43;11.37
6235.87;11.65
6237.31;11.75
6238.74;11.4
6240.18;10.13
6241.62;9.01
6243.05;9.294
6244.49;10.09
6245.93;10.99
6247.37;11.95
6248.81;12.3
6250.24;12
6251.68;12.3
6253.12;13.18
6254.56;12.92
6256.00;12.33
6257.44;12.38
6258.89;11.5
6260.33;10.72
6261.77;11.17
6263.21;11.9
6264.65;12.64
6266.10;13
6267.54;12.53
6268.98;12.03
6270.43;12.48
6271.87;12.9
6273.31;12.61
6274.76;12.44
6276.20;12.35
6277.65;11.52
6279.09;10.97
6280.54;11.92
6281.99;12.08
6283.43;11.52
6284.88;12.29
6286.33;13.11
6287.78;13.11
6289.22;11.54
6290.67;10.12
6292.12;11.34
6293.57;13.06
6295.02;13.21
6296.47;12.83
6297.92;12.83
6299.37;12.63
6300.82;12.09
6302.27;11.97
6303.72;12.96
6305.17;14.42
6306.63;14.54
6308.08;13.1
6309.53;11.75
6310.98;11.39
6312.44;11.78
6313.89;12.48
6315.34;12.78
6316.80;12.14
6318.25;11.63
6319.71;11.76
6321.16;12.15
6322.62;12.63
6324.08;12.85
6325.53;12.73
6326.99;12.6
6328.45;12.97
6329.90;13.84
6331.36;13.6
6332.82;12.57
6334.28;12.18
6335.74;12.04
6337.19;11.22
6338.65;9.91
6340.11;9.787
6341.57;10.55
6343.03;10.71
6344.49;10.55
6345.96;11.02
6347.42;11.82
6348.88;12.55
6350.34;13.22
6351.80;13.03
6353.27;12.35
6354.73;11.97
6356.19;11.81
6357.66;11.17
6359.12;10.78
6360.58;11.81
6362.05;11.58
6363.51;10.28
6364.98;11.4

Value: 0.85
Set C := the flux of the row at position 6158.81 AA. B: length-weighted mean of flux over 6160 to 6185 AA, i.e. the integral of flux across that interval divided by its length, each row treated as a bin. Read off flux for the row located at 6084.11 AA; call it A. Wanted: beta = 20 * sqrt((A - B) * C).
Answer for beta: 31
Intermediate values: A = 12.23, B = 12.0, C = 10.73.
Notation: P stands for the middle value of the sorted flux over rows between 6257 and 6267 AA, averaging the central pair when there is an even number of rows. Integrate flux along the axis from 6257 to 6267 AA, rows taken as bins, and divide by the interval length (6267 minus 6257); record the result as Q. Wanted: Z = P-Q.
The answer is 0.0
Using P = 11.9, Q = 11.9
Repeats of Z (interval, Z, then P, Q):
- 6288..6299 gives 0.6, 12.8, 12.2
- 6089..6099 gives -0.2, 11.8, 12.0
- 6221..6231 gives -0.4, 11.5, 11.8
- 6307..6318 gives -0.1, 12.1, 12.3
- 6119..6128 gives 0.0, 11.8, 11.8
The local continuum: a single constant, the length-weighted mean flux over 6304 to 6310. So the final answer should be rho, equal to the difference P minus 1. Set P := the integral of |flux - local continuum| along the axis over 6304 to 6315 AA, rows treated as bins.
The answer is 12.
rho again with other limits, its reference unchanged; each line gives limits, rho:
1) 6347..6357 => 10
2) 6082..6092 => 6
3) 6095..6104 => 15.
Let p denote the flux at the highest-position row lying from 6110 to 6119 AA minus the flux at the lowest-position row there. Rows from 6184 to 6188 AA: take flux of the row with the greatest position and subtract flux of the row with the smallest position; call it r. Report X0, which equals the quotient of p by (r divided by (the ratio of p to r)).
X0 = 0.5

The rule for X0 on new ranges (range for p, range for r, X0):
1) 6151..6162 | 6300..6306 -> 0.0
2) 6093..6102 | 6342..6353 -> 0.0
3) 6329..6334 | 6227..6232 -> 2.0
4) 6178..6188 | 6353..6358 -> 2.3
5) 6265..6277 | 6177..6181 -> 1.3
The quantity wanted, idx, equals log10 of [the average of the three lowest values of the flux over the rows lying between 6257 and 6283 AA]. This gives 1.04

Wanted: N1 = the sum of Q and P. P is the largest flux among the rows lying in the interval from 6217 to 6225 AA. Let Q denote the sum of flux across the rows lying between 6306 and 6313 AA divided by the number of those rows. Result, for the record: 24.0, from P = 11.46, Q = 12.5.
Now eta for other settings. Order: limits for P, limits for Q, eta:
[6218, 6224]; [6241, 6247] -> 1.10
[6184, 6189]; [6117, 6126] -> 0.90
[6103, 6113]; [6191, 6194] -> 1.01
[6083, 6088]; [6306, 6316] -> 1.04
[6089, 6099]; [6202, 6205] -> 1.01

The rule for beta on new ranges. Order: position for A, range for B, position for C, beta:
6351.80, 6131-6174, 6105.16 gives 85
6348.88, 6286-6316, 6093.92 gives 12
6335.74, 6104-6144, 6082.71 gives 42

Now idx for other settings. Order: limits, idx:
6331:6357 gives 1.00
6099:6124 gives 1.06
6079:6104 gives 1.06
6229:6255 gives 0.98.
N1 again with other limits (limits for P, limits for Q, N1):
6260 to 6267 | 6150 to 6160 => 24.7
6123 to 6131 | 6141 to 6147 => 23.3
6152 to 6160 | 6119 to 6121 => 24.1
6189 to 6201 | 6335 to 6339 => 24.1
